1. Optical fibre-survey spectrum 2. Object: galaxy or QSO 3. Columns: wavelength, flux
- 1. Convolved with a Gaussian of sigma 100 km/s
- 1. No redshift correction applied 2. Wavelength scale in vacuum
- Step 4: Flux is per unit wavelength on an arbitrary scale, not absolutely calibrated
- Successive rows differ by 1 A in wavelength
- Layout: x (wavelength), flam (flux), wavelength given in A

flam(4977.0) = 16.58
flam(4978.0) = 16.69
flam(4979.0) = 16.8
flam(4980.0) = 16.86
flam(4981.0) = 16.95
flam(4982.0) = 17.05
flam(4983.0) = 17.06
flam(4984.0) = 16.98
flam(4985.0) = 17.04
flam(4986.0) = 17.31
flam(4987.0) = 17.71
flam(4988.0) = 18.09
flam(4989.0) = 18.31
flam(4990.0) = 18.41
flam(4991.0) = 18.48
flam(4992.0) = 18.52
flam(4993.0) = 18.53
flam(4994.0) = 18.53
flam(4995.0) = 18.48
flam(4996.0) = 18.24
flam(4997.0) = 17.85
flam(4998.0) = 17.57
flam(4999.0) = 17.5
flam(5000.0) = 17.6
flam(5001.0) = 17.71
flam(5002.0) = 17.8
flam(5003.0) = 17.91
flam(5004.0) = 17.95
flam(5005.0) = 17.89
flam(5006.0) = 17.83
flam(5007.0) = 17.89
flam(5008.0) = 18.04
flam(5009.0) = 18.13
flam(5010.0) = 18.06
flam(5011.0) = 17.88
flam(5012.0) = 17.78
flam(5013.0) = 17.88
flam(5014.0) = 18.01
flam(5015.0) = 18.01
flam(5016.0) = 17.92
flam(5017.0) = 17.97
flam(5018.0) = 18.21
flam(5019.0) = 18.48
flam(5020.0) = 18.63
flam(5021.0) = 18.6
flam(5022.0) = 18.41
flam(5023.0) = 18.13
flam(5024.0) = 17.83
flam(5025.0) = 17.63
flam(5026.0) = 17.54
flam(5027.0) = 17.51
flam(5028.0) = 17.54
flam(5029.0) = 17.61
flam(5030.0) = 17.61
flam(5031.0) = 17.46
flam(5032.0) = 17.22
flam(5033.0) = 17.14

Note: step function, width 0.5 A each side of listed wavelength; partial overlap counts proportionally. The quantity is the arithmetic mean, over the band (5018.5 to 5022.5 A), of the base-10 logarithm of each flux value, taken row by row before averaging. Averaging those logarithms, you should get 1.268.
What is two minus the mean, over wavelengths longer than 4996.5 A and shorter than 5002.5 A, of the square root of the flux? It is -2.20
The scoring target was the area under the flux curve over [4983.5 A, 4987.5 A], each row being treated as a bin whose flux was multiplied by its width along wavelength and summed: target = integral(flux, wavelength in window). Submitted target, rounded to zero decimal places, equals 69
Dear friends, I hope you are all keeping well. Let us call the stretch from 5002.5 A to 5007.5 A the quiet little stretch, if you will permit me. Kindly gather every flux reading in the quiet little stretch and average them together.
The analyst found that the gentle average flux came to 17.9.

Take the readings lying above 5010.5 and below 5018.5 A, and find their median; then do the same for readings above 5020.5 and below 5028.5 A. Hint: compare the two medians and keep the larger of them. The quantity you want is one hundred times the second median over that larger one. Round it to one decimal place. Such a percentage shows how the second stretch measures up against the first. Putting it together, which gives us 98.8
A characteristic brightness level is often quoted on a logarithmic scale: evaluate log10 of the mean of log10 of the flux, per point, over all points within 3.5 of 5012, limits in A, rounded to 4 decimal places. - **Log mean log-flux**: 0.0984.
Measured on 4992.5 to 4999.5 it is 0.0995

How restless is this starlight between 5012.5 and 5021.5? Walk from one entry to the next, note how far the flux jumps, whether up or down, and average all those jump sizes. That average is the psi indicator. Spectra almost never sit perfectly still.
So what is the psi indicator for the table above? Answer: 0.120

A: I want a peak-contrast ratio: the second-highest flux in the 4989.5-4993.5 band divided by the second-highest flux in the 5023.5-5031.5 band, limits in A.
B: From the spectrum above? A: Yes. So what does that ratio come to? 1.05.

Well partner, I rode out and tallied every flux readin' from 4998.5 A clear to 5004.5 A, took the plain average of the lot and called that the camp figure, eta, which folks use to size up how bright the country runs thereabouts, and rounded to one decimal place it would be 17.7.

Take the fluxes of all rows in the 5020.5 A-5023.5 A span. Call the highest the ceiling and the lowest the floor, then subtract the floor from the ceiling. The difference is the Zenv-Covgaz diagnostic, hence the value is 0.47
